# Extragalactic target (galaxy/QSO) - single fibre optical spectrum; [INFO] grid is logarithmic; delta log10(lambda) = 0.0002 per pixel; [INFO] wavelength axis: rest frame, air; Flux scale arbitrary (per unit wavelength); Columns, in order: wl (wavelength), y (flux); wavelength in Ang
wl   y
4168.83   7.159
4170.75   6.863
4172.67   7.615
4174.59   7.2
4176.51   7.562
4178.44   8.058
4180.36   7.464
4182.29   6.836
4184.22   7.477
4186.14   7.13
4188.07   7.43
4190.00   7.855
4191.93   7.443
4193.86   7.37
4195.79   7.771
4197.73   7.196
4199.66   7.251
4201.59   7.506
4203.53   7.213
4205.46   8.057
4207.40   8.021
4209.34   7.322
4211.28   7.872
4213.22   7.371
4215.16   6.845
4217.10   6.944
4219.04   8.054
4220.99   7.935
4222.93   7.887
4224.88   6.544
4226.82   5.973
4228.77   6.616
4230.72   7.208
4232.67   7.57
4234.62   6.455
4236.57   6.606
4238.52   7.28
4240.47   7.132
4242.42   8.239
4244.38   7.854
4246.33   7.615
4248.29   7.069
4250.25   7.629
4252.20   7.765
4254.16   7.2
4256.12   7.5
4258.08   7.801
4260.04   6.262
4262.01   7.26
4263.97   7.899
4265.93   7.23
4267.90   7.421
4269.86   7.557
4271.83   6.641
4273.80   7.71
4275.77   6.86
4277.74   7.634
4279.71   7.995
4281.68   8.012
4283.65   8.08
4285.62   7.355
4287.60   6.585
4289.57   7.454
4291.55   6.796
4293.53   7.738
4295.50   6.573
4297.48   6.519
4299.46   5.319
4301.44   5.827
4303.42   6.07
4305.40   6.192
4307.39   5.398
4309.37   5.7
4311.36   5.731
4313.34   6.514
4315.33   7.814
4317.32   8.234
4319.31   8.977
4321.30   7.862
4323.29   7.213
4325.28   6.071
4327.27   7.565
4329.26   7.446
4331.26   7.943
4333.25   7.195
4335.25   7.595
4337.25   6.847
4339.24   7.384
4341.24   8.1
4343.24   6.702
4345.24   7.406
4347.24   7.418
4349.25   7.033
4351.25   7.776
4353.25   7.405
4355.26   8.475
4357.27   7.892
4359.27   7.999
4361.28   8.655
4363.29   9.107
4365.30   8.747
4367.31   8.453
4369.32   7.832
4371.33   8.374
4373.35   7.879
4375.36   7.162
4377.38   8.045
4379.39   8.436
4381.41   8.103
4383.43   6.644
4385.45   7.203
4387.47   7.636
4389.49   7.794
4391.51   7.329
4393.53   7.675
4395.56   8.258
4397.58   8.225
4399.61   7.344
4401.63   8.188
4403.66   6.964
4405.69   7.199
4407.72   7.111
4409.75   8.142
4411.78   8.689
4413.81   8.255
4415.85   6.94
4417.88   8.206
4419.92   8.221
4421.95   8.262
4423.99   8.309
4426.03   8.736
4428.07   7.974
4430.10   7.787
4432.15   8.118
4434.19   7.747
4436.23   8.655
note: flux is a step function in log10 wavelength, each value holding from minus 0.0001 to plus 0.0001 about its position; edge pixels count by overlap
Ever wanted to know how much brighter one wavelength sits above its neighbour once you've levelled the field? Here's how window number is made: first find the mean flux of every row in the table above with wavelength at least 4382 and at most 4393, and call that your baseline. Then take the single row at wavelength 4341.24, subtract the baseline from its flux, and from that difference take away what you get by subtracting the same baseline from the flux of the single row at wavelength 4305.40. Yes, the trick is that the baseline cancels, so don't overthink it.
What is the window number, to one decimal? 1.9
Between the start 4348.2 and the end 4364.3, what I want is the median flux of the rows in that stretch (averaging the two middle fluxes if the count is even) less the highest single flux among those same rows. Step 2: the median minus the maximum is -1.2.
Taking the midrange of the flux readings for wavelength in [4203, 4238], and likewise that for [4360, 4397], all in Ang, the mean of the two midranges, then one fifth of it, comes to 1.49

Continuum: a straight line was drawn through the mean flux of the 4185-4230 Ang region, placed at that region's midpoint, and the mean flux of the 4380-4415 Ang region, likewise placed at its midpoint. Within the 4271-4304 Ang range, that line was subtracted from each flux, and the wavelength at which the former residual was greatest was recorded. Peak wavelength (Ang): 4283.65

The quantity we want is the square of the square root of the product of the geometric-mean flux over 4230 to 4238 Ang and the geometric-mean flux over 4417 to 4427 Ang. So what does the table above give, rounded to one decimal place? 58.0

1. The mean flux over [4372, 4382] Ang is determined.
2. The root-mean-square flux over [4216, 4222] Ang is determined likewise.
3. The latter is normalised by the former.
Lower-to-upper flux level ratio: 0.97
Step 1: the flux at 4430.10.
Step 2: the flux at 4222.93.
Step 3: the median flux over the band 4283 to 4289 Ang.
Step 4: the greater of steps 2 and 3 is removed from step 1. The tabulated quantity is -0.1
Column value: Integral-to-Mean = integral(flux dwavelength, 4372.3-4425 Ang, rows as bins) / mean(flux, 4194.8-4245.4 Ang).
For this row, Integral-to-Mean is 56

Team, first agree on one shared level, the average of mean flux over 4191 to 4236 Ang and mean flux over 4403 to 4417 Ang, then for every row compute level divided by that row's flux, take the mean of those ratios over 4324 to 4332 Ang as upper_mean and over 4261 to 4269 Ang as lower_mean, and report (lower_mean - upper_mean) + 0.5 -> 0.5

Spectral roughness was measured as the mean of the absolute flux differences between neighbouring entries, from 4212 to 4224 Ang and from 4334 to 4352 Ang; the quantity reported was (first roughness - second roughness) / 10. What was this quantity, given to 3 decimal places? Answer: -0.027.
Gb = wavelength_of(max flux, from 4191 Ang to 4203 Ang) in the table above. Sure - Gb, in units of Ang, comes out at 4195.79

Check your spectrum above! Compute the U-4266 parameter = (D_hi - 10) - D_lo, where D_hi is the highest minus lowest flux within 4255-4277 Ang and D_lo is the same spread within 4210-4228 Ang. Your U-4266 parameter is -10.4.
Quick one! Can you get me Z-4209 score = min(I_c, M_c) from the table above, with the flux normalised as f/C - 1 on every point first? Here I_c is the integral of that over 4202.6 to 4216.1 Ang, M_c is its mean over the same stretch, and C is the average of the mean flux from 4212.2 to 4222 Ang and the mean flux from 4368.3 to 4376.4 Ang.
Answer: -0.2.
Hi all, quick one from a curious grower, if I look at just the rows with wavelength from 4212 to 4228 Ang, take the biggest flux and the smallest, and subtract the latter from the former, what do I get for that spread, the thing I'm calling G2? 2.1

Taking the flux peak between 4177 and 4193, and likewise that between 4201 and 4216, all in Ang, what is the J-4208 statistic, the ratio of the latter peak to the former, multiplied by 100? 100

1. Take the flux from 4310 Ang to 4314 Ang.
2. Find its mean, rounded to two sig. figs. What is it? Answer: 6.1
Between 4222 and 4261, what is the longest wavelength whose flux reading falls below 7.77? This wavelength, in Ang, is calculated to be 4260.04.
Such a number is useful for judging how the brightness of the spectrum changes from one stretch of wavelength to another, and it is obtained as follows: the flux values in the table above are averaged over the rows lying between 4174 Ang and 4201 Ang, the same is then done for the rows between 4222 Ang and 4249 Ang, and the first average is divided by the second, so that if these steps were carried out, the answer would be 1.04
